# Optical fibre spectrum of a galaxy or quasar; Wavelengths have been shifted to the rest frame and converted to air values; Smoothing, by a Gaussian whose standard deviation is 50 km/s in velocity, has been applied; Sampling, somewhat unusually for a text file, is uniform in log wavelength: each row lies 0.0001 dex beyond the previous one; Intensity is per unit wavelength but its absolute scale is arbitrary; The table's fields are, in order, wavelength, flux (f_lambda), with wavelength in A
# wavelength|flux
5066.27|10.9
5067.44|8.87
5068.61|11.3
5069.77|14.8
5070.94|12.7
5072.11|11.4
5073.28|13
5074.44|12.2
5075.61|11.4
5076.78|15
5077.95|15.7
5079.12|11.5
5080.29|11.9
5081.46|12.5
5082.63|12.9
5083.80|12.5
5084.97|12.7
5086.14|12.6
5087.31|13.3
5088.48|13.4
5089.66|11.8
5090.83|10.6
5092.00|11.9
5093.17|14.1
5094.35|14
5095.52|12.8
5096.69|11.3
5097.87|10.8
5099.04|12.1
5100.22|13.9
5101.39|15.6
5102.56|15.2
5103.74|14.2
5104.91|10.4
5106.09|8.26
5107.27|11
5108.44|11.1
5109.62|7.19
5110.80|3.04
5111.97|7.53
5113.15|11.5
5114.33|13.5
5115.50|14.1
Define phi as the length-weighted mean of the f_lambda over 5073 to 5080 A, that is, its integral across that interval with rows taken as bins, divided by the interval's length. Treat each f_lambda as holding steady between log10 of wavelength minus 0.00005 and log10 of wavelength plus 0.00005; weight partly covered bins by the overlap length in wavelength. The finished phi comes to 13.1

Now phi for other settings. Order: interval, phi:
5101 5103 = 15.4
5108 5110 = 9.2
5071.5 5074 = 12.2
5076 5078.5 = 15.0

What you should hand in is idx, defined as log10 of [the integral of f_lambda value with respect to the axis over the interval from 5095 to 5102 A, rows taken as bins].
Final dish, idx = 2.0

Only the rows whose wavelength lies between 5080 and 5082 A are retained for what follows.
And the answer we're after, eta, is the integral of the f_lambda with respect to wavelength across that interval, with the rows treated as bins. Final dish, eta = 24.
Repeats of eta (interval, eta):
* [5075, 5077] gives 26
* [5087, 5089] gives 27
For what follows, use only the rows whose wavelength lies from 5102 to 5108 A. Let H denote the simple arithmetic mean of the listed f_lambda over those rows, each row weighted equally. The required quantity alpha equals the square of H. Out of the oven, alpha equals 140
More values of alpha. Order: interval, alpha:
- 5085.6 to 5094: 157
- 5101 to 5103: 237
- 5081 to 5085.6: 160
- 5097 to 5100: 131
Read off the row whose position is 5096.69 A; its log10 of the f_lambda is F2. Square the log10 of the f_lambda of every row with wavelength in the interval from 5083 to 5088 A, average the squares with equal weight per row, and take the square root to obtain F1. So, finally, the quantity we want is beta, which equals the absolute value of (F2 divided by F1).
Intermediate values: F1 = 1.106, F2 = 1.05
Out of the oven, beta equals 0.95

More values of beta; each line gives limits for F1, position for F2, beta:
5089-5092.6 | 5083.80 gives 1.04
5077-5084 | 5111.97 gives 0.79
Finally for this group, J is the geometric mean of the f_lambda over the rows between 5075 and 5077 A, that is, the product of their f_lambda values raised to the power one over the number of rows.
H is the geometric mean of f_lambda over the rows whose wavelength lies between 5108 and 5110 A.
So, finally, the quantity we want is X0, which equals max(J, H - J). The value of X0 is 13.1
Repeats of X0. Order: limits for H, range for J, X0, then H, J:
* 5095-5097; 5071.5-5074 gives 12.2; 12.0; 12.2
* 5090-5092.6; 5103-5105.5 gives 12.2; 11.2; 12.2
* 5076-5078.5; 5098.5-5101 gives 13.0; 15.3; 13.0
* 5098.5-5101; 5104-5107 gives 9.3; 13.0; 9.3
